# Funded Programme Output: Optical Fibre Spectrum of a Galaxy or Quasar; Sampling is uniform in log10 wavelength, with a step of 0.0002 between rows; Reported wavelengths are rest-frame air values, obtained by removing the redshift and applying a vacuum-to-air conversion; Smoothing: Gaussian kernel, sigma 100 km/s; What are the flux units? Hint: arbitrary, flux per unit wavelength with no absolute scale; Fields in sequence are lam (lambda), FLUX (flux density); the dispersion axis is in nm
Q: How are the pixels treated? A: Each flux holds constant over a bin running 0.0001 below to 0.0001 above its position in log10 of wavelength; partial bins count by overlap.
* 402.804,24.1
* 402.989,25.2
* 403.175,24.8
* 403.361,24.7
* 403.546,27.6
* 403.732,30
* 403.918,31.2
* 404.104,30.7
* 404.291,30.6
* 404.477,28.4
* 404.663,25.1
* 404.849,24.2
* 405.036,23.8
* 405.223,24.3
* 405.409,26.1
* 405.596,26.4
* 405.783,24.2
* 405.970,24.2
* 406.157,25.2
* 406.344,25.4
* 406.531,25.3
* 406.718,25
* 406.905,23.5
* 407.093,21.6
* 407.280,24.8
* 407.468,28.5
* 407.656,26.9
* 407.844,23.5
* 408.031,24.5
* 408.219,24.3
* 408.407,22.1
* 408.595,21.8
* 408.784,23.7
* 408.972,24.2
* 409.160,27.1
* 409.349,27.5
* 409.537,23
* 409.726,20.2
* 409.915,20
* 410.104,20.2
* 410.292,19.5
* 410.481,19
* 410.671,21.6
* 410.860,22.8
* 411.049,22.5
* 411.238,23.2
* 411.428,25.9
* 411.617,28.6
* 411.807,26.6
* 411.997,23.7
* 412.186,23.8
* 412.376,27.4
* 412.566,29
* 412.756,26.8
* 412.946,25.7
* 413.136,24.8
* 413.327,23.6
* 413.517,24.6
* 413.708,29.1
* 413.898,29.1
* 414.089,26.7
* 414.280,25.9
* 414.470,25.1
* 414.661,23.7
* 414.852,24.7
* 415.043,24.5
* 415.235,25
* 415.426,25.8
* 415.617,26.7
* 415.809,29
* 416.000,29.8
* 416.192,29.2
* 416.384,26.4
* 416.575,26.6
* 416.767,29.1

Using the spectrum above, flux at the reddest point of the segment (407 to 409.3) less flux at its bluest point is 5.5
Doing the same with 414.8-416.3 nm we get 4.5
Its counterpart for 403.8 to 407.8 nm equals -4.3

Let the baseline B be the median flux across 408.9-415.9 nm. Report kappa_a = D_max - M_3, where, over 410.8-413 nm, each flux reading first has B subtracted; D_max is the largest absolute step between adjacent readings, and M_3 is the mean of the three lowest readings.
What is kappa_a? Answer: 5.6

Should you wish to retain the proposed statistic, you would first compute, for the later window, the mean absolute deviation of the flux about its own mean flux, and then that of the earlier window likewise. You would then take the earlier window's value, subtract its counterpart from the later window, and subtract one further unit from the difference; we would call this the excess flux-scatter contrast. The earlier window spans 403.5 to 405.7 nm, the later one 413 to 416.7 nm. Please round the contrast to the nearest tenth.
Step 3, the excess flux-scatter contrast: -0.3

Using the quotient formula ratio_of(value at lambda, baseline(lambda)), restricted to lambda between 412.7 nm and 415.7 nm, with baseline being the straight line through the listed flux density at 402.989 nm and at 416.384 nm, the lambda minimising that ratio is 414.661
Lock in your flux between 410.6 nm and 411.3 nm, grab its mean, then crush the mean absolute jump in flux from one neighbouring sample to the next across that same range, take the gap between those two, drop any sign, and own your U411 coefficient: 21.8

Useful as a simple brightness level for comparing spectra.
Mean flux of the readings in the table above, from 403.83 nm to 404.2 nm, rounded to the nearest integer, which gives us 31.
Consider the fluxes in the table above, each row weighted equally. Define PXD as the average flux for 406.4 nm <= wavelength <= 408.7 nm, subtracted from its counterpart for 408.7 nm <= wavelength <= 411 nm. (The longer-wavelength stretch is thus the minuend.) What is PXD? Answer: -1.9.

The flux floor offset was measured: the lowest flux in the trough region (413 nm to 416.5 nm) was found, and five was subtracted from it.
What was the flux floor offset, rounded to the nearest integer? 19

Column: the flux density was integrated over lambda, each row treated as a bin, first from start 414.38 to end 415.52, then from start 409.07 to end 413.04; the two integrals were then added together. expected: 124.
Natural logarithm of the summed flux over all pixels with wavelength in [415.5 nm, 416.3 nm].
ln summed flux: 4.74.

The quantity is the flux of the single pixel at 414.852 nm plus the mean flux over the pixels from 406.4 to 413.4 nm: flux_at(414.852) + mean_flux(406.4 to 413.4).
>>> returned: 48.8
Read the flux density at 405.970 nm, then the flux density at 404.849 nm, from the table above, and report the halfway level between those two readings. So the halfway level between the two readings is 24.2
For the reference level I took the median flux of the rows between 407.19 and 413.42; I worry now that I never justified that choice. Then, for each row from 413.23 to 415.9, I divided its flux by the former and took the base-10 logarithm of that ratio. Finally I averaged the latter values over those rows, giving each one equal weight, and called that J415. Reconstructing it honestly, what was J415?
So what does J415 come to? 0.037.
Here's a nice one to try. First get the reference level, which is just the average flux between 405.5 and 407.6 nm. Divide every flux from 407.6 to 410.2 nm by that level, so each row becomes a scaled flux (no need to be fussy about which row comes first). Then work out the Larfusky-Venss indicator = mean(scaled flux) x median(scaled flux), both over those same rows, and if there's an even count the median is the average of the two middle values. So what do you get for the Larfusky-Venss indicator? 0.89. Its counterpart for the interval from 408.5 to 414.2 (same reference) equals 0.94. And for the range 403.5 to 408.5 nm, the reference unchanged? 1.04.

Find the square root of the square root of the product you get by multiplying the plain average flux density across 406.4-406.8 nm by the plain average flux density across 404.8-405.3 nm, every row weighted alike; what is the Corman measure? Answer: 4.96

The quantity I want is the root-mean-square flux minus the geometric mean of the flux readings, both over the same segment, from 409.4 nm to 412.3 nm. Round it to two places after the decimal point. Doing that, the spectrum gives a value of 0.31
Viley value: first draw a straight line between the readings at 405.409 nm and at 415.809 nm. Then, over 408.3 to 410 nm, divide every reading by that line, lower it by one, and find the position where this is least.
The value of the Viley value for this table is 409.915 nm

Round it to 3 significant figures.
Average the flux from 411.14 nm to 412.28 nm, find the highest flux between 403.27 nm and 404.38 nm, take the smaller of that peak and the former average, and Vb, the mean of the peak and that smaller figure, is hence 28.2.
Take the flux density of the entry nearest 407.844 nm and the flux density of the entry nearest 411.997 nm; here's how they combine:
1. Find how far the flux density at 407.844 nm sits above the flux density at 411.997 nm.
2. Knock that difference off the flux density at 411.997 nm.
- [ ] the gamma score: 23.9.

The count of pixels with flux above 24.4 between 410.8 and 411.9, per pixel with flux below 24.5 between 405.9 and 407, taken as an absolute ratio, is 1.5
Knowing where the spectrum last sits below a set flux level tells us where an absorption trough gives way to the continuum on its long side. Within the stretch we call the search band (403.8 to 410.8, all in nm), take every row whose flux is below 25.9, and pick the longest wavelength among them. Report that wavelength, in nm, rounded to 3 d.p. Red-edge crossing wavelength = 410.671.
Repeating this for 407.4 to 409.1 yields 408.972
